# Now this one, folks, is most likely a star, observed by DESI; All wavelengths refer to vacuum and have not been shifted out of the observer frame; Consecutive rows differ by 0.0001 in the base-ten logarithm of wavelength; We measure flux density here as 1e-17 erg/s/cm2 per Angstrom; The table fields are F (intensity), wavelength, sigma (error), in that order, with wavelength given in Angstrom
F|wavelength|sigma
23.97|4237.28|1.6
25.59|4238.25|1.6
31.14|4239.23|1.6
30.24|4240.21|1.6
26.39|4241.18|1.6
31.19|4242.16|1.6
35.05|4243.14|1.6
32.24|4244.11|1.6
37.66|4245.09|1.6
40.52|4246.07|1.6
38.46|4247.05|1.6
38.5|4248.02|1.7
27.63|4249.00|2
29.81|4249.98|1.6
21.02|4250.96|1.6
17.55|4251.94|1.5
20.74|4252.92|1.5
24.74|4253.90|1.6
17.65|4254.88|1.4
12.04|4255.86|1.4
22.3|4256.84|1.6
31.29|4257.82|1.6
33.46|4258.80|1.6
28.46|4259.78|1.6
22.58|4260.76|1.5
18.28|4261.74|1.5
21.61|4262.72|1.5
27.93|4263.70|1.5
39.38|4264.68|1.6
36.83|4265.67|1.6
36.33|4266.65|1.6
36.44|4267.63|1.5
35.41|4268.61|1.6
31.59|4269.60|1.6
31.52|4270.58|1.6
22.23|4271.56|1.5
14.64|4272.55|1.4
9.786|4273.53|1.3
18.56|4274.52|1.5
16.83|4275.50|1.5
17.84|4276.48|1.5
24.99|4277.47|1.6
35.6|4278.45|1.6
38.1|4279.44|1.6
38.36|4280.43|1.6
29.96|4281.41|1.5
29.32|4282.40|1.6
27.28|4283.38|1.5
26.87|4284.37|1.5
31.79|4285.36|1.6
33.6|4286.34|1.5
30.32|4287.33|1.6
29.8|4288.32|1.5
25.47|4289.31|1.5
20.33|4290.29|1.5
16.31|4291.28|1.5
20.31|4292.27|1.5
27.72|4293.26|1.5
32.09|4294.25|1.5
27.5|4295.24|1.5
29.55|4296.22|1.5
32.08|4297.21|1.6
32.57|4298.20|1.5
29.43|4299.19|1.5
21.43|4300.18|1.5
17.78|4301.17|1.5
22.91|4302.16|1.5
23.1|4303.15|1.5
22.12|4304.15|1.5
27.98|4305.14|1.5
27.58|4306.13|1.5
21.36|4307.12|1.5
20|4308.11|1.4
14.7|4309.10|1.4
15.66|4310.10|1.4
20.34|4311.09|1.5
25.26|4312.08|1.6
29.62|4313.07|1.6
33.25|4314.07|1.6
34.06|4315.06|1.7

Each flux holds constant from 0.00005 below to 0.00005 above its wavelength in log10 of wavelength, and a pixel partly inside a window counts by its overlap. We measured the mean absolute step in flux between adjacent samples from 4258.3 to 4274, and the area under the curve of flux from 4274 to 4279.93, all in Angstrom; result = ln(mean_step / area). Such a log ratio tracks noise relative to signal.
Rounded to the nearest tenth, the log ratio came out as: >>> -3.5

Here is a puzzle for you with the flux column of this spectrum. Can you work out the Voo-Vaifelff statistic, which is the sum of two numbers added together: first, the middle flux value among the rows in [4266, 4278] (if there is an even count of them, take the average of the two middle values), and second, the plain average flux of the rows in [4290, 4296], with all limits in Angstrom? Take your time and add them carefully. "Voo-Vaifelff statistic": 48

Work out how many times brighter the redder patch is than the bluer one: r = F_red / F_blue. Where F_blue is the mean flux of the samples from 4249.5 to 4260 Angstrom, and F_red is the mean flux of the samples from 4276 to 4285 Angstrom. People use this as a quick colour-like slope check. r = 1.27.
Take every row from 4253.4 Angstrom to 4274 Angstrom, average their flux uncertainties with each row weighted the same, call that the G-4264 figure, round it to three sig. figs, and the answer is 1.53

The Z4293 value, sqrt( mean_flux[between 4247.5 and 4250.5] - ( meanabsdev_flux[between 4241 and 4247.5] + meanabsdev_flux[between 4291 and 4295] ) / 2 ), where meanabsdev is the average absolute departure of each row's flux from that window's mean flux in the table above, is 5.2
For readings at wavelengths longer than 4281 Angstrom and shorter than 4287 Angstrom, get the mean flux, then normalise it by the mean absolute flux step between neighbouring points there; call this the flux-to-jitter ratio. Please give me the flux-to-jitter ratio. 15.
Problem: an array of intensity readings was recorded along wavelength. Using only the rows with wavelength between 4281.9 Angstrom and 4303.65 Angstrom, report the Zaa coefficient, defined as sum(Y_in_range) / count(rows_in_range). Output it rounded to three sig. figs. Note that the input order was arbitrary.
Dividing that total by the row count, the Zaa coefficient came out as 26.7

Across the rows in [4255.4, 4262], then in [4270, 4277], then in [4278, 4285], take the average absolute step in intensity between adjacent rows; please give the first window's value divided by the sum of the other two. 0.77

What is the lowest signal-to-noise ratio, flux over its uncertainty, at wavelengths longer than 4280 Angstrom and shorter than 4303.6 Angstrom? 11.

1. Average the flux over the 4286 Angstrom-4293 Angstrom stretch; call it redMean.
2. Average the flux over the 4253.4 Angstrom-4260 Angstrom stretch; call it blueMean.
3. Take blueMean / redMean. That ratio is 0.96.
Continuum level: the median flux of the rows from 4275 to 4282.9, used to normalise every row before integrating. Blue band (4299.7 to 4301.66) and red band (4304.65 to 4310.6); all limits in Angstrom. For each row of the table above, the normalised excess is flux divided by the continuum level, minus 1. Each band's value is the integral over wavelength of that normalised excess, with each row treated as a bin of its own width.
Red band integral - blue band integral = -1.0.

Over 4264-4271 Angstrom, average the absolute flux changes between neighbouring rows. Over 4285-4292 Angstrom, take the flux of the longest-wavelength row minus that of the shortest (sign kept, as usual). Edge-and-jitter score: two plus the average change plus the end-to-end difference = -12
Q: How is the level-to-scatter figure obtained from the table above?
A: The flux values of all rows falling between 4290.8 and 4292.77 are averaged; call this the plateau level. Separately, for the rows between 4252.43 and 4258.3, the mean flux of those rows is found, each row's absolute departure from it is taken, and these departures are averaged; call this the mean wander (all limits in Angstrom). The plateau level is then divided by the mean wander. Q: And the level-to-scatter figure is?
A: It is 3.9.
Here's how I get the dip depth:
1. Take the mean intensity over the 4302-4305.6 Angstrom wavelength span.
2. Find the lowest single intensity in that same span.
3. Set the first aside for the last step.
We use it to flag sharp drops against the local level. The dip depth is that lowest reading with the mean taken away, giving -1.9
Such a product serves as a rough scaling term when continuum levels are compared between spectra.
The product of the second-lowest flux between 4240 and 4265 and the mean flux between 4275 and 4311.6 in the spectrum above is 455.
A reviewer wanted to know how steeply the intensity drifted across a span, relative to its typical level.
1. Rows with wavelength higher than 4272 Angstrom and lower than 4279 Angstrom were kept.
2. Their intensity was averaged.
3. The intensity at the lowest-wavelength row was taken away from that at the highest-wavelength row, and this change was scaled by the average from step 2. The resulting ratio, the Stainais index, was 1.1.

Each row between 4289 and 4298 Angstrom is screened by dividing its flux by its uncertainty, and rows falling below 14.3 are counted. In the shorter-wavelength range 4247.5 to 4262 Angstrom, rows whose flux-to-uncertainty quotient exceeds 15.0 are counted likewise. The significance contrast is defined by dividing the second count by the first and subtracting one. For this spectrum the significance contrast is 1.3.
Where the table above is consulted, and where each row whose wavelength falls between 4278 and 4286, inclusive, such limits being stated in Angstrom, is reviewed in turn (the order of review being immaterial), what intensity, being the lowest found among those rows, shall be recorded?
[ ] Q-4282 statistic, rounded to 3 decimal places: 26.870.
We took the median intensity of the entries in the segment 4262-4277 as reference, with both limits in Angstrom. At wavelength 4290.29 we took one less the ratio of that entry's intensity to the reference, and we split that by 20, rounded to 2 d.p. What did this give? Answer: 0.01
